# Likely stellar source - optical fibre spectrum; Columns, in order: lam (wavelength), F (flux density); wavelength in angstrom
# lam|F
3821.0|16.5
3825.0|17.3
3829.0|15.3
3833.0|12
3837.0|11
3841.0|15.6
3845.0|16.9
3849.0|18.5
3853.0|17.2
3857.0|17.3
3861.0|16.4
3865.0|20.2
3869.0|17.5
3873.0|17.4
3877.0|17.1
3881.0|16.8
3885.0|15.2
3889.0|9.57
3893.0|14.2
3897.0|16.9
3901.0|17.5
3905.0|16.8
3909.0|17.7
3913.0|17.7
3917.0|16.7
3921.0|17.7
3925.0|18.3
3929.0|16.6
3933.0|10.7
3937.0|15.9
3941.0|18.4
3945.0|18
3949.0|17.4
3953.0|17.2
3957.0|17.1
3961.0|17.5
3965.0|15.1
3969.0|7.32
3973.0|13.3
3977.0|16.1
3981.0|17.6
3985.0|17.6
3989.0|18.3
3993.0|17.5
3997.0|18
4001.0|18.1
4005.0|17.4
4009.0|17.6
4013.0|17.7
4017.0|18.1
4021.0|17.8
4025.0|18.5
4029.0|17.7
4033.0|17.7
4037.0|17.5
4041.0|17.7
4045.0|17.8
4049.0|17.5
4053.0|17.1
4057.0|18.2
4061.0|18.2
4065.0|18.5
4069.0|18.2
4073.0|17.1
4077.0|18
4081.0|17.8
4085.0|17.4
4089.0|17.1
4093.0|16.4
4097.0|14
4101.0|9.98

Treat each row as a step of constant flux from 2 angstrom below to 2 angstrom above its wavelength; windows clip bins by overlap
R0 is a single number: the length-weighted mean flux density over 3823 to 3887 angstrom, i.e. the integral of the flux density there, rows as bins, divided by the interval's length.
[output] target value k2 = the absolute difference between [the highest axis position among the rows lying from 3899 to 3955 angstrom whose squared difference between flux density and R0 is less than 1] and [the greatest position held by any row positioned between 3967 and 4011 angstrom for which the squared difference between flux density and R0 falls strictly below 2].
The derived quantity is 56 angstrom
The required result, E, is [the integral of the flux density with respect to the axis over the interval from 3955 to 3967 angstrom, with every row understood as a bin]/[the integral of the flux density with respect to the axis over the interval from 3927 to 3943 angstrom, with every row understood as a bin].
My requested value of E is 0.8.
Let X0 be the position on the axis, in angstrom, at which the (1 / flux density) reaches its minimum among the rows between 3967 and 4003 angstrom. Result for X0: 3989.0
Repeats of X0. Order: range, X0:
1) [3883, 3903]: 3901.0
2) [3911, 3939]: 3925.0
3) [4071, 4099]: 4077.0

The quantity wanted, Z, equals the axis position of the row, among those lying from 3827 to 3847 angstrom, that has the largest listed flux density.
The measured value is 3845.0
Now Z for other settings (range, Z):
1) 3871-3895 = 3873.0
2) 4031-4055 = 4045.0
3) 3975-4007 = 3989.0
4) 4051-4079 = 4065.0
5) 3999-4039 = 4025.0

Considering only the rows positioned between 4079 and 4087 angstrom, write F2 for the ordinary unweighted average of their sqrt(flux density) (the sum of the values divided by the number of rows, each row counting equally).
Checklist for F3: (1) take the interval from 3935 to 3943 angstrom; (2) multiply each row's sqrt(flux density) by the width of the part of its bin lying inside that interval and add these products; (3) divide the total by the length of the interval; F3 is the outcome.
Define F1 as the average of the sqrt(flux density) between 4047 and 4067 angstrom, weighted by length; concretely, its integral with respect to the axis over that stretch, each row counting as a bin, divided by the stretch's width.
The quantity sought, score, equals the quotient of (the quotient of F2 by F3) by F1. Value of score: 0.24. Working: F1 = 4.23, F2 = 4.20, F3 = 4.14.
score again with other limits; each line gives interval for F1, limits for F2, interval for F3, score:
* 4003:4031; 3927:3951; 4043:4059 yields 0.23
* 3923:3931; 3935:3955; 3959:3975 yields 0.28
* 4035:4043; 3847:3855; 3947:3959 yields 0.24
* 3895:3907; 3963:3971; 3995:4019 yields 0.19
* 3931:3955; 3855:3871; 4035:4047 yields 0.25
